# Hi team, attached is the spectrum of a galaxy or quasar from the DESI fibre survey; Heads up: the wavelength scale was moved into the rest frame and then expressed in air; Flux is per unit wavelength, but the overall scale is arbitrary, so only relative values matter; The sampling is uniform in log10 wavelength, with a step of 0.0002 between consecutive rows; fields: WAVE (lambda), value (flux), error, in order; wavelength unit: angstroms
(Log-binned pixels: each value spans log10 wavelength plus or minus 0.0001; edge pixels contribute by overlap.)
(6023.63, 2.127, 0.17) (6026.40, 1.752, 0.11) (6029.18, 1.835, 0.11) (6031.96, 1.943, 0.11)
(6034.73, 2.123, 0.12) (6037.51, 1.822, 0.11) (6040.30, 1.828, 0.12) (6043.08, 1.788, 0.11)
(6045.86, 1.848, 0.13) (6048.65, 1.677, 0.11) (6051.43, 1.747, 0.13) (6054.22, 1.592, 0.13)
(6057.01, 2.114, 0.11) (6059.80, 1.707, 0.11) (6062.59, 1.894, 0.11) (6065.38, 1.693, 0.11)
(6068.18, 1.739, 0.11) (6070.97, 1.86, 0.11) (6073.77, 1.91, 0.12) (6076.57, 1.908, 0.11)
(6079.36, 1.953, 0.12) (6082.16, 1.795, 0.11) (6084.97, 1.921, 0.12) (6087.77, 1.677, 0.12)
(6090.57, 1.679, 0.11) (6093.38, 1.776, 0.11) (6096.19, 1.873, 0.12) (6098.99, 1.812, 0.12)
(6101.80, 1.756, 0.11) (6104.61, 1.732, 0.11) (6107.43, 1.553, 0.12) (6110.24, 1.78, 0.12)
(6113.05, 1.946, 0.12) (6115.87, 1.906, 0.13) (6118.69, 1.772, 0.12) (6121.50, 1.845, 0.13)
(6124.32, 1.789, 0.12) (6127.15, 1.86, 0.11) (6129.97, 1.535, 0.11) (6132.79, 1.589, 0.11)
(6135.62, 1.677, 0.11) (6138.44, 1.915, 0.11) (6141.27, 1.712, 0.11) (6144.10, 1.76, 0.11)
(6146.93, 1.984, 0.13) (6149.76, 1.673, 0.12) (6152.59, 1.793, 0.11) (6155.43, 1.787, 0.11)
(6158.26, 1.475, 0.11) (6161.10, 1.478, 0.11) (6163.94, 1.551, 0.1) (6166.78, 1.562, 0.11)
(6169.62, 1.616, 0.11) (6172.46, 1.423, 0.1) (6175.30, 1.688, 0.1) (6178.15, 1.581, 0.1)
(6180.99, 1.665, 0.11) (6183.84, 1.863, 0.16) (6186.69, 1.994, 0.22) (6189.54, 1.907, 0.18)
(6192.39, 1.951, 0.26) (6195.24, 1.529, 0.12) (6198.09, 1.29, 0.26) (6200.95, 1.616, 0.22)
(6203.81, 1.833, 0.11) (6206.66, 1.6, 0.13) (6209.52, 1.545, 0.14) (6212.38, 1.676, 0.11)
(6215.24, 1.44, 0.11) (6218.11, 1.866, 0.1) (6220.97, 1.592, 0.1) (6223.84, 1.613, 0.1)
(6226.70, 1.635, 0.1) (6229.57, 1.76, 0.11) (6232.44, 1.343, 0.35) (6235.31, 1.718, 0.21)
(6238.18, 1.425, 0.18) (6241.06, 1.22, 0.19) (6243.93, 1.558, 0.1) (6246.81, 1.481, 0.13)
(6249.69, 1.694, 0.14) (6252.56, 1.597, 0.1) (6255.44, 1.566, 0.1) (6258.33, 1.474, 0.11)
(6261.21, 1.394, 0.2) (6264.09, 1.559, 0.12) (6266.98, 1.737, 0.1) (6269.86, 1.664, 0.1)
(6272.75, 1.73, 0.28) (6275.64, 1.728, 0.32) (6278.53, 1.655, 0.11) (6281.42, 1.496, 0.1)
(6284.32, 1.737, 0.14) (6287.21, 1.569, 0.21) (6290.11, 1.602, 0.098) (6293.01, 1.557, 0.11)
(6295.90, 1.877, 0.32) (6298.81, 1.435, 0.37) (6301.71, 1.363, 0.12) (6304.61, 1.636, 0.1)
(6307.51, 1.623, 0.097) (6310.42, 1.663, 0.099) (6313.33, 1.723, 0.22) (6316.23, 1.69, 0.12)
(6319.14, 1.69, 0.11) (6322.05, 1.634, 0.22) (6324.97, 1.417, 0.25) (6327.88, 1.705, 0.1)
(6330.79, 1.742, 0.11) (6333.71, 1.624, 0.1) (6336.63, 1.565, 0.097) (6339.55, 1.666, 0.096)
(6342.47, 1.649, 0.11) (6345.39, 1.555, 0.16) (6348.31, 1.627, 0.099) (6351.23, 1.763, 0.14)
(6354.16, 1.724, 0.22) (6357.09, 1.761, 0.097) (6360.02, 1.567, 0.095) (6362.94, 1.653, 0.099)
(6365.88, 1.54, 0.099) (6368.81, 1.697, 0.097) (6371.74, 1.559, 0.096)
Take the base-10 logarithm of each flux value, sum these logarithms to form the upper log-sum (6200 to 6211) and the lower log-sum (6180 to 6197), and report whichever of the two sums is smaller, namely 0.86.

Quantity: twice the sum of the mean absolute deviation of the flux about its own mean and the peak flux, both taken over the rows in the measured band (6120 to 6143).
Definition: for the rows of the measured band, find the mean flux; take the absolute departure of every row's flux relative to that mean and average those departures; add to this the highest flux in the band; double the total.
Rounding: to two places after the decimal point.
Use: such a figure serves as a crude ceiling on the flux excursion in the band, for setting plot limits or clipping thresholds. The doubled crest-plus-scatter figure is 4.05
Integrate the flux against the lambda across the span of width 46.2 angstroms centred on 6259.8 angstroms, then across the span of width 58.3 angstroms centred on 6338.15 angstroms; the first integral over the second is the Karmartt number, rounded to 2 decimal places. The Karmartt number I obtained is 0.75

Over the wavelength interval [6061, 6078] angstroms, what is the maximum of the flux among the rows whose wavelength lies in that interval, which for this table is 1.91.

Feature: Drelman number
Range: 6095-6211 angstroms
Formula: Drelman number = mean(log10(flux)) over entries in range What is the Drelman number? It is 0.23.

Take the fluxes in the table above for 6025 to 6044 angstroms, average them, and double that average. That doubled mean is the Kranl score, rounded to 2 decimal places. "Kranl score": 3.74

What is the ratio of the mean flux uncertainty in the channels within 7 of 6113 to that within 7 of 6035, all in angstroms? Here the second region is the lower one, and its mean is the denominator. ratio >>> 1.1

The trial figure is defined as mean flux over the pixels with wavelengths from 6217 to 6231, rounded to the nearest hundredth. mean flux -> 1.69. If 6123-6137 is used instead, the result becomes 1.69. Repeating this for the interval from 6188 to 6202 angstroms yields 1.66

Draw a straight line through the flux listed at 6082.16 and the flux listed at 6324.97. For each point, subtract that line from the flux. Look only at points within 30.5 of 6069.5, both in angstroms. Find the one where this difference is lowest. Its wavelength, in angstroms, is 6054.22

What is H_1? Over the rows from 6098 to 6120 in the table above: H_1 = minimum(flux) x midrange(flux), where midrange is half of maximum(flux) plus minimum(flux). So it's 2.7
